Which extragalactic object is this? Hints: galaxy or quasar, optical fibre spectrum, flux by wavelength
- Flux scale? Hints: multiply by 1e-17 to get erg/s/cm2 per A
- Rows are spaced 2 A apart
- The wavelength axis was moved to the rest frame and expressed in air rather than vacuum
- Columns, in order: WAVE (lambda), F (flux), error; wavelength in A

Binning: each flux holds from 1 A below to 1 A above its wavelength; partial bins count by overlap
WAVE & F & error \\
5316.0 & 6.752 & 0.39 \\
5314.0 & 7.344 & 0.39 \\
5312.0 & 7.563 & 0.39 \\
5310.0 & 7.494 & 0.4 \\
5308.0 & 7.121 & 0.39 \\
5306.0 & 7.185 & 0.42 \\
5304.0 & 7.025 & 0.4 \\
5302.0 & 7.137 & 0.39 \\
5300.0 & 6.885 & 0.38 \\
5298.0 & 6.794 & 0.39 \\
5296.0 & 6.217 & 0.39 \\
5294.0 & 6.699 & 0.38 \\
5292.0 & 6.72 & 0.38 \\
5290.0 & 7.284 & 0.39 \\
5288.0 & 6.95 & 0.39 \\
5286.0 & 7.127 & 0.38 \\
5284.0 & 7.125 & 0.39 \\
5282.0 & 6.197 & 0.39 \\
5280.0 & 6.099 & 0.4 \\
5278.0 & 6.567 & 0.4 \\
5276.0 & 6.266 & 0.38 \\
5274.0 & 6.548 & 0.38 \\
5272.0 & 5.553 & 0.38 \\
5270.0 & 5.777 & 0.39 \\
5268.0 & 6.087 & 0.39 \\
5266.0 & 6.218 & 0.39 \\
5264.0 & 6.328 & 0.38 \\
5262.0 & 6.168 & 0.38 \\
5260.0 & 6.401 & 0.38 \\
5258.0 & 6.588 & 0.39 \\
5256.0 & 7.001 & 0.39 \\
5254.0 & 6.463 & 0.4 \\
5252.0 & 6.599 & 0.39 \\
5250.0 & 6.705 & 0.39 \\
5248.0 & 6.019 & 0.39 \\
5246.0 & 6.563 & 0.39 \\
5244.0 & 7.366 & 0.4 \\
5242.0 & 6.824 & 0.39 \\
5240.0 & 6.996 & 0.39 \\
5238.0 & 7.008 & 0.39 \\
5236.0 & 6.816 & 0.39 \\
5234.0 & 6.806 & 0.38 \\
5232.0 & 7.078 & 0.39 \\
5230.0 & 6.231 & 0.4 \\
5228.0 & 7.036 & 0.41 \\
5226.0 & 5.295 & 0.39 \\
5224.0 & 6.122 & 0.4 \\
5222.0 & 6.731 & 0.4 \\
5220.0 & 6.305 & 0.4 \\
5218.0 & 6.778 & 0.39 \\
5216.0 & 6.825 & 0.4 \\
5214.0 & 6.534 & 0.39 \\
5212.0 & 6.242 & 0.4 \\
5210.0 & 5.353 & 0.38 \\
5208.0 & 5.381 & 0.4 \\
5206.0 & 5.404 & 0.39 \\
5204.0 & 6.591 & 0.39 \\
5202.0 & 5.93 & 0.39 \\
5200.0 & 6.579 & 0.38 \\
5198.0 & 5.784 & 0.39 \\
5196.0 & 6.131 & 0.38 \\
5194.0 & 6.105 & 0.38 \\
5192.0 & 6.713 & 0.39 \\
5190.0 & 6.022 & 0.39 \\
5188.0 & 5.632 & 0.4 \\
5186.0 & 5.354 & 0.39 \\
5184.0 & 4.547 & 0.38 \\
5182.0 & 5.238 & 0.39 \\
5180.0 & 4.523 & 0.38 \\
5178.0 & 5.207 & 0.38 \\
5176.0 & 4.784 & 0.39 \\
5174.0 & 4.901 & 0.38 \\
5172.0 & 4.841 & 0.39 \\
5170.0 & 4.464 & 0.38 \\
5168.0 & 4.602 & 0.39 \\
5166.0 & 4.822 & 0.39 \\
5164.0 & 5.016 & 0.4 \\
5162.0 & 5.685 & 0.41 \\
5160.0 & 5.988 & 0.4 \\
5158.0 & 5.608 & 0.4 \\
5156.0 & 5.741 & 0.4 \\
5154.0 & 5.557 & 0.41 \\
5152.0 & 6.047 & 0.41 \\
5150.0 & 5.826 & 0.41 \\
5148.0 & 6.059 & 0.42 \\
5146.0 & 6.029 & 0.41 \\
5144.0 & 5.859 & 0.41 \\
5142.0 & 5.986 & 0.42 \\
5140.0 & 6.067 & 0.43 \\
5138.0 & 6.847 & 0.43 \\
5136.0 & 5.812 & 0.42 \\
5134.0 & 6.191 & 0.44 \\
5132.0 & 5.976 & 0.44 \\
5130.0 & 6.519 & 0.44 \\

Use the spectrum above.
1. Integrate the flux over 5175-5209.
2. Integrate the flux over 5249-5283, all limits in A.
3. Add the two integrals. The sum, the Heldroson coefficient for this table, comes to 407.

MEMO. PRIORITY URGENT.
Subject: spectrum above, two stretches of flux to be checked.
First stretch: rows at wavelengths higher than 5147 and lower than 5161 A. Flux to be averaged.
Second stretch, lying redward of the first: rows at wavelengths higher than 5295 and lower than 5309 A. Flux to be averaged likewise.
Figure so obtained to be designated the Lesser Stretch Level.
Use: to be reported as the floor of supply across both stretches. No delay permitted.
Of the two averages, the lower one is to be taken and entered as 5.8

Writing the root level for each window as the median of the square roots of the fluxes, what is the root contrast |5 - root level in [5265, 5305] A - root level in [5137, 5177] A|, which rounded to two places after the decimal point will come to 0.03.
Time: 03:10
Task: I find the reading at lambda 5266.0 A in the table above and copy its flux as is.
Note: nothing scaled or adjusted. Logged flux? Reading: 6.218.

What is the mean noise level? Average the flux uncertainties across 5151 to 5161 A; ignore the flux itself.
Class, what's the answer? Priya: 0.404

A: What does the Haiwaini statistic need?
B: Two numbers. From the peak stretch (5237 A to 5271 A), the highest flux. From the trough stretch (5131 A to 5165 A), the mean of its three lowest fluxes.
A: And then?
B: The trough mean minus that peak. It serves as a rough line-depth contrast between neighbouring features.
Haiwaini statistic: -1.97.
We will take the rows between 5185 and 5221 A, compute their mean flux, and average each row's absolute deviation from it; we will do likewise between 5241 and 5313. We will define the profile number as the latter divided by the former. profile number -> 0.92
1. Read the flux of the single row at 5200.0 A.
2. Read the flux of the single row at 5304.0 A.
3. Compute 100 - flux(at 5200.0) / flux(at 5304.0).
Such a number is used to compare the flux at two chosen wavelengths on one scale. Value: 99.1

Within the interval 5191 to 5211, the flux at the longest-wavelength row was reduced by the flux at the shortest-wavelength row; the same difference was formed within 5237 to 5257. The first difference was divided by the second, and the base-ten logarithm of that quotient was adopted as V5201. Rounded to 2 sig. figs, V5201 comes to 2.3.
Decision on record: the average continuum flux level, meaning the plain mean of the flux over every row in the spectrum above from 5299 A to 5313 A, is 7.20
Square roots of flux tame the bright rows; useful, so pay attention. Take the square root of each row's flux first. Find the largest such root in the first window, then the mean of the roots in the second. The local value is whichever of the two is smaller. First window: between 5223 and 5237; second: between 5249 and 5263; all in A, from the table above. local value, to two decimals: 2.56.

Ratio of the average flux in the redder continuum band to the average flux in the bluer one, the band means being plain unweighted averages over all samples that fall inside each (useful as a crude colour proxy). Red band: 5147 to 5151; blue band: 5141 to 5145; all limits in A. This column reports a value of 1.00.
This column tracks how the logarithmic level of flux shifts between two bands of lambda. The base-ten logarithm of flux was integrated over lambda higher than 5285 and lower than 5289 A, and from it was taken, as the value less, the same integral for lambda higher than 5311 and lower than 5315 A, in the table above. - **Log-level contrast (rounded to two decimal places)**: -0.10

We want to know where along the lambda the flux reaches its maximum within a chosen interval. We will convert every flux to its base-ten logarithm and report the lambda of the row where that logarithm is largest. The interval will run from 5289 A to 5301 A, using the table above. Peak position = 5290.0 A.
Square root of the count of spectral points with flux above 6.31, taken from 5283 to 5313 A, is 3.7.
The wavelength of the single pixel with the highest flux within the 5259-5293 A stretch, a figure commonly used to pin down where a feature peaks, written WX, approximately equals 5290.0 A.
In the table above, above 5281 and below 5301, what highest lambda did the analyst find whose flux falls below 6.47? 5296.0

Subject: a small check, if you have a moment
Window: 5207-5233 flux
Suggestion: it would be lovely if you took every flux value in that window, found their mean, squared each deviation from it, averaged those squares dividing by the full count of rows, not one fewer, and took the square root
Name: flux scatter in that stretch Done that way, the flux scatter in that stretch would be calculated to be 0.60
